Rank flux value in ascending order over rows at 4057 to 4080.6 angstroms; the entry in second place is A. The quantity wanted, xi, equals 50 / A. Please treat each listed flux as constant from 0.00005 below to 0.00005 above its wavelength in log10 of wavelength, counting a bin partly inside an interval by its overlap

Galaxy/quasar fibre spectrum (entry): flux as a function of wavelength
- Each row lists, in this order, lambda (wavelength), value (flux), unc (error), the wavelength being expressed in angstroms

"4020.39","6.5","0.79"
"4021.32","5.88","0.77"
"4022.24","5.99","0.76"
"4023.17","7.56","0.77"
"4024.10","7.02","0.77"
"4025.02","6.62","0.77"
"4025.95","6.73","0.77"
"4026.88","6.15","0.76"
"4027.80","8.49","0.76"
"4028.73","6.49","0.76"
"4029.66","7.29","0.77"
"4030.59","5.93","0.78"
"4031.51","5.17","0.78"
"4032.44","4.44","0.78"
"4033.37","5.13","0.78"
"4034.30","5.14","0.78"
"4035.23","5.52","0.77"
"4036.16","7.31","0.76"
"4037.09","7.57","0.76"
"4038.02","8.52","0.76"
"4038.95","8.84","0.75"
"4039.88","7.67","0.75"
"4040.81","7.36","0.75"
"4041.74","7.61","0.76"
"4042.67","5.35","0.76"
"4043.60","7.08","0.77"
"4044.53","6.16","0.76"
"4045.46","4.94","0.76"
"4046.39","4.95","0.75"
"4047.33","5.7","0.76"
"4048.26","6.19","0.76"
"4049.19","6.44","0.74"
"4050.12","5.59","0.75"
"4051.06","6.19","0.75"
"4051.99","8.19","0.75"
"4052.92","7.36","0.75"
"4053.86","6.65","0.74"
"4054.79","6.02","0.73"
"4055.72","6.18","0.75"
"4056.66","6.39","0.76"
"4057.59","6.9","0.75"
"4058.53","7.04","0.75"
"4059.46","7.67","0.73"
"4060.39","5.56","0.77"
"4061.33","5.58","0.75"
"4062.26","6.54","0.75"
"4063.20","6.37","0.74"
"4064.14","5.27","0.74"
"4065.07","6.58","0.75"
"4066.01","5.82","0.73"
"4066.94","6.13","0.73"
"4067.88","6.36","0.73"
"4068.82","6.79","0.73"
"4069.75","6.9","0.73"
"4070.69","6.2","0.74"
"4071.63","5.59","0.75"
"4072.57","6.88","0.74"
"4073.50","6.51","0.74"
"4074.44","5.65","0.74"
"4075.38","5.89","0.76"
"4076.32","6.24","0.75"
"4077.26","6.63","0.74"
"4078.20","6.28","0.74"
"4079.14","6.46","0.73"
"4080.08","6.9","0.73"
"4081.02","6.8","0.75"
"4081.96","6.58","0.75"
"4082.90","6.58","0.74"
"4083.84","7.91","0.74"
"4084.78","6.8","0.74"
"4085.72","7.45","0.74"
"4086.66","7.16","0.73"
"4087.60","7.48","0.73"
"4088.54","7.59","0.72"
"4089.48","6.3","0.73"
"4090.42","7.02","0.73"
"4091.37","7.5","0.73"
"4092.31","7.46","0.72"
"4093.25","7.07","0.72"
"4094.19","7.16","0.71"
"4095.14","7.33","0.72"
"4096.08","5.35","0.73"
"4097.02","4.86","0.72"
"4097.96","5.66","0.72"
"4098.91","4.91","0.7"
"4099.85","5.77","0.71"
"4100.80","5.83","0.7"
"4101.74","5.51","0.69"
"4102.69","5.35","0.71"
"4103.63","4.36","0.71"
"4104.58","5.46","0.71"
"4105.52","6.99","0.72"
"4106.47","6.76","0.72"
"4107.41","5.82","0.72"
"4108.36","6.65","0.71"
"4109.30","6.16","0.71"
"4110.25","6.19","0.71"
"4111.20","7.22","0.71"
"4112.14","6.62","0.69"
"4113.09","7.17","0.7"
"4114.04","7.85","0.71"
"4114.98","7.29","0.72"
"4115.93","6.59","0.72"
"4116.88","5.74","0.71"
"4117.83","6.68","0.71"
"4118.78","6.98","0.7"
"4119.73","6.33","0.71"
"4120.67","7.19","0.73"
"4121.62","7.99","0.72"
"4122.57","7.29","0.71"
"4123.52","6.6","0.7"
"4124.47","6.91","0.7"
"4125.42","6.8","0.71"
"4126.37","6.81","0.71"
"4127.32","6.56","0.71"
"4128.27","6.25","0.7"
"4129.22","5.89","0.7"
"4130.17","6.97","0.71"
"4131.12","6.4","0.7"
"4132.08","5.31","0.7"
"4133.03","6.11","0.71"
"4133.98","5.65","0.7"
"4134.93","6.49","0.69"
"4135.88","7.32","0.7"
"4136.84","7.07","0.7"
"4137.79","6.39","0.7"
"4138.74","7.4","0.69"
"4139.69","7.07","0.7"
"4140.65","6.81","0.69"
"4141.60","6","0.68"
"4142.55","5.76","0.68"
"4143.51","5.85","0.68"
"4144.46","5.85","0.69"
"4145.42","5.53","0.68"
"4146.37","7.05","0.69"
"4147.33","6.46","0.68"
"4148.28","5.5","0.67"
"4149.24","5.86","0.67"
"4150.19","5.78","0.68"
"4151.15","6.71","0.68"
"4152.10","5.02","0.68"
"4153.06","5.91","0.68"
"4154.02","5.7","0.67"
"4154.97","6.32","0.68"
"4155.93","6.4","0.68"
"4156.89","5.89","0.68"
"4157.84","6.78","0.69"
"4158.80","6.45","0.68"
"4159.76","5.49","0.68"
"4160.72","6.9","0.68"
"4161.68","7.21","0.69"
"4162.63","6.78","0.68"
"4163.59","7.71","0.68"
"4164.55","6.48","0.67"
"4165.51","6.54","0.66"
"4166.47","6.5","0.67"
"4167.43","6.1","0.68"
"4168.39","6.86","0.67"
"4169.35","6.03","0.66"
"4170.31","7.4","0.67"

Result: 8.99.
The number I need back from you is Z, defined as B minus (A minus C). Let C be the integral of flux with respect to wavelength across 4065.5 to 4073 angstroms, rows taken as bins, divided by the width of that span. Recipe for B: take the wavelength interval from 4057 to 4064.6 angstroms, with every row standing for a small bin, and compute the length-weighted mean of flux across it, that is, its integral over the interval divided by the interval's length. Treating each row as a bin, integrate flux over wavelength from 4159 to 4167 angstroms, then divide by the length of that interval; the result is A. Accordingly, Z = 6.0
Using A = 6.69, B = 6.4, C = 6.3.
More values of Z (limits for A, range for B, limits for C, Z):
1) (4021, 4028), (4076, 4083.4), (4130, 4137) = 6.2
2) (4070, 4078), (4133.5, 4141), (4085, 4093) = 7.8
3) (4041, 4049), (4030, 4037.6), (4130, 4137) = 6.1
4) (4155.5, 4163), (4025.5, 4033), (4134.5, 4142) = 6.7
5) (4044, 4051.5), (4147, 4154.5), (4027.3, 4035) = 6.1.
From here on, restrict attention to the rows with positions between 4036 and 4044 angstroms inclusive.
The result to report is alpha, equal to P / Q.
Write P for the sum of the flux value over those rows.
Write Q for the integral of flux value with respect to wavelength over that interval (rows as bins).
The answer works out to 1.12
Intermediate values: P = 67.3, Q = 59.9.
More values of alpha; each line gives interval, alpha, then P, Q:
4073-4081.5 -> 1.06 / 57.4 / 54.2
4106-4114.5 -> 1.06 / 60.4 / 57.1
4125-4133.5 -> 1.06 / 57.1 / 53.9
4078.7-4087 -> 1.08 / 62.6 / 57.8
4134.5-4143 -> 1.06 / 60.3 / 57.0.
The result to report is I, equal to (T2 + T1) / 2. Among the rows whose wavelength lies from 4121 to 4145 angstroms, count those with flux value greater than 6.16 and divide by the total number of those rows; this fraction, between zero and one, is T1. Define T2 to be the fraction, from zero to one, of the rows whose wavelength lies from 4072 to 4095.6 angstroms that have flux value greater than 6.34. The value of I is 0.74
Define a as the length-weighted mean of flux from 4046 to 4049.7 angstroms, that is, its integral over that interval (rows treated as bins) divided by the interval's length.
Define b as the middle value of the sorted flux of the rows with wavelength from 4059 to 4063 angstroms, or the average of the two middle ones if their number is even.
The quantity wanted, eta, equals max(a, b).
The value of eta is 6.06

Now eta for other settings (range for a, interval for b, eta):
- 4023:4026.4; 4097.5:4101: 6.93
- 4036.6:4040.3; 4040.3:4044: 8.15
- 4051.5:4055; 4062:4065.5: 7.13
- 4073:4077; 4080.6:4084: 6.69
